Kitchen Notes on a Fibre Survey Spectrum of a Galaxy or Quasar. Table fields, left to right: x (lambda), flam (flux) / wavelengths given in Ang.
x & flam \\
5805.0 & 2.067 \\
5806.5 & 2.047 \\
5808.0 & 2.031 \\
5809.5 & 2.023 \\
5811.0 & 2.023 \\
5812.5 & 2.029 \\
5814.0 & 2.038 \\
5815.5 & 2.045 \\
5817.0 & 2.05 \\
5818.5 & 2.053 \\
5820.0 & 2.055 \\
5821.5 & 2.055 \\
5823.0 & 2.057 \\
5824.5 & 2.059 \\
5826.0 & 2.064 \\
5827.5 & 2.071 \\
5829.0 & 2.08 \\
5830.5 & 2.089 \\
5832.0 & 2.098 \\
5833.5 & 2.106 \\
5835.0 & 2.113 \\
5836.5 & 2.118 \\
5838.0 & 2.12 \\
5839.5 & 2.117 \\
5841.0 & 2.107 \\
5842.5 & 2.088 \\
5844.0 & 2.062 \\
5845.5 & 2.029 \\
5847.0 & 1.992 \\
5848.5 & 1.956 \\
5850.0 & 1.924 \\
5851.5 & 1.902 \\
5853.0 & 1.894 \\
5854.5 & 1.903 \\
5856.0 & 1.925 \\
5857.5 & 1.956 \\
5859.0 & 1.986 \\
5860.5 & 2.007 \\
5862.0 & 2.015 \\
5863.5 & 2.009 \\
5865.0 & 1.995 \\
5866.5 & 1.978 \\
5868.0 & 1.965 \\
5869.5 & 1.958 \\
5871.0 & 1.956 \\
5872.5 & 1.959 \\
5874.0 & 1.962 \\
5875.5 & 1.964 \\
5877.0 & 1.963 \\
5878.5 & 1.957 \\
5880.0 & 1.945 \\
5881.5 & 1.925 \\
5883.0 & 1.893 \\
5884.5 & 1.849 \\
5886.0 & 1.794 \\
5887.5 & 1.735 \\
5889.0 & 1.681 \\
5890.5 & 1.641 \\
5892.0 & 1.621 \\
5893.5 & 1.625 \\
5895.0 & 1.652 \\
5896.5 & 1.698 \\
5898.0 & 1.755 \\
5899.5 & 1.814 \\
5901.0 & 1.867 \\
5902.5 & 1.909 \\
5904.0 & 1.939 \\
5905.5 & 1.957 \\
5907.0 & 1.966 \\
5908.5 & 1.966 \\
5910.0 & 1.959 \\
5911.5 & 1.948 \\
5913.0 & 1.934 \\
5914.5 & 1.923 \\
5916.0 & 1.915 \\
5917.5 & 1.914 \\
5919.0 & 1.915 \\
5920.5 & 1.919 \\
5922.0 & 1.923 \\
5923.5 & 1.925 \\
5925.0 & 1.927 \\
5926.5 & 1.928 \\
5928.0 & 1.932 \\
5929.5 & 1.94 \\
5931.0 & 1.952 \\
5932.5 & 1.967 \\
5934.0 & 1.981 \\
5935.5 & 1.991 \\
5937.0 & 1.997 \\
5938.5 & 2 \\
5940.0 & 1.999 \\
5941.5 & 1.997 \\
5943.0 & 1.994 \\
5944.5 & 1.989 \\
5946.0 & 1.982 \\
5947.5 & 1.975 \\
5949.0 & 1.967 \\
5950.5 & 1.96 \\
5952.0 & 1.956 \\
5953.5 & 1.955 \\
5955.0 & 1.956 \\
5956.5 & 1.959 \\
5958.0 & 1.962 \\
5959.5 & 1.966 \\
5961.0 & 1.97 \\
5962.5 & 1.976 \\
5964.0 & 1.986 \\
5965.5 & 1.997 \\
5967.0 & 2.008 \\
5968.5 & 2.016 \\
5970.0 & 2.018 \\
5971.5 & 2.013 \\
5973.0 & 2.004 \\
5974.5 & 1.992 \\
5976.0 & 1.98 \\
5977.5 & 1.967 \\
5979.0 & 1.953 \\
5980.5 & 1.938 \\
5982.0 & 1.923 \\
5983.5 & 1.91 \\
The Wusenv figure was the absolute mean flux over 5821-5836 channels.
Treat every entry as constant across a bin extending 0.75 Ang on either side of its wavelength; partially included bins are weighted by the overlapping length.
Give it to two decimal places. 2.08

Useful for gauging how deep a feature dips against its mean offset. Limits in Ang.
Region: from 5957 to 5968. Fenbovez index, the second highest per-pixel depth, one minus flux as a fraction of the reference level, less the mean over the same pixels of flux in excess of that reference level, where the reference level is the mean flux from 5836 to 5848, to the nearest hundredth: 0.15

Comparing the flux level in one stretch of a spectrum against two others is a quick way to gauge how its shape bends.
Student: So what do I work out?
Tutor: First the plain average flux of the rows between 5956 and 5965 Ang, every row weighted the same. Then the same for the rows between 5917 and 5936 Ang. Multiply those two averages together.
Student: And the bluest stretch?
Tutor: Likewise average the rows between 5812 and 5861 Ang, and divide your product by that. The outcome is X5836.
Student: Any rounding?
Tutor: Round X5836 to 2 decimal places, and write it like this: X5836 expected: 1.88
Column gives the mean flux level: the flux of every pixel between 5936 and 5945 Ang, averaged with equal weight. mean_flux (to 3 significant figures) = 2.00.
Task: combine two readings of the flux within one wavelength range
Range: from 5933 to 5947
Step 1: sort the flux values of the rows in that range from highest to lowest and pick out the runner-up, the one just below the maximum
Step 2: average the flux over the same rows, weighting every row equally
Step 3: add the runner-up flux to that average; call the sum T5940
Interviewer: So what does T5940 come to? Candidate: 3.99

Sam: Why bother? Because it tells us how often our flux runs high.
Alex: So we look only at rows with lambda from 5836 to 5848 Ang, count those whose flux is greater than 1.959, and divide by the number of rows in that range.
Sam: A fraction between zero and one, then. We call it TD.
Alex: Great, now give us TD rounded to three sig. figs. 1.00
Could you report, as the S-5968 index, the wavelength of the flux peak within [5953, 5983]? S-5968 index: 5970.0 Ang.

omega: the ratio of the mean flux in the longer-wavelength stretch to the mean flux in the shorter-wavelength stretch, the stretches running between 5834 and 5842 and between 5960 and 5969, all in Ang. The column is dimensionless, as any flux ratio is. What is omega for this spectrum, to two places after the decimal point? 0.94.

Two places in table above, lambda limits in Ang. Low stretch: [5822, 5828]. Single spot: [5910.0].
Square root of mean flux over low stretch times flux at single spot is 2.01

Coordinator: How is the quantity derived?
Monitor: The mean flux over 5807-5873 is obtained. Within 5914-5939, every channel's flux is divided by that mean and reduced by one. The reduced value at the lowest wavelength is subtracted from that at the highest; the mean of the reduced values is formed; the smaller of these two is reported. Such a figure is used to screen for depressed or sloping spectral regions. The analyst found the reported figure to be -0.040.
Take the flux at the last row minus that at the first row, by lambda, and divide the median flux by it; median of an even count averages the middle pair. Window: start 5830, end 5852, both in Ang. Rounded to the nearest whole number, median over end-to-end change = -11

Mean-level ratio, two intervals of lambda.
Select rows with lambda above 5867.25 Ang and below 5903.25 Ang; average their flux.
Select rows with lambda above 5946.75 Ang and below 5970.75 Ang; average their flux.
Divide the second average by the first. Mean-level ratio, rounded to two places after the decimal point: 1.08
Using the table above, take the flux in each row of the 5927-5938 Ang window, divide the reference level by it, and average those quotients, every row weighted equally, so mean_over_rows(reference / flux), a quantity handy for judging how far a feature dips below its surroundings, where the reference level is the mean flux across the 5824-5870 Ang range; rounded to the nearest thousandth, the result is 1.029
